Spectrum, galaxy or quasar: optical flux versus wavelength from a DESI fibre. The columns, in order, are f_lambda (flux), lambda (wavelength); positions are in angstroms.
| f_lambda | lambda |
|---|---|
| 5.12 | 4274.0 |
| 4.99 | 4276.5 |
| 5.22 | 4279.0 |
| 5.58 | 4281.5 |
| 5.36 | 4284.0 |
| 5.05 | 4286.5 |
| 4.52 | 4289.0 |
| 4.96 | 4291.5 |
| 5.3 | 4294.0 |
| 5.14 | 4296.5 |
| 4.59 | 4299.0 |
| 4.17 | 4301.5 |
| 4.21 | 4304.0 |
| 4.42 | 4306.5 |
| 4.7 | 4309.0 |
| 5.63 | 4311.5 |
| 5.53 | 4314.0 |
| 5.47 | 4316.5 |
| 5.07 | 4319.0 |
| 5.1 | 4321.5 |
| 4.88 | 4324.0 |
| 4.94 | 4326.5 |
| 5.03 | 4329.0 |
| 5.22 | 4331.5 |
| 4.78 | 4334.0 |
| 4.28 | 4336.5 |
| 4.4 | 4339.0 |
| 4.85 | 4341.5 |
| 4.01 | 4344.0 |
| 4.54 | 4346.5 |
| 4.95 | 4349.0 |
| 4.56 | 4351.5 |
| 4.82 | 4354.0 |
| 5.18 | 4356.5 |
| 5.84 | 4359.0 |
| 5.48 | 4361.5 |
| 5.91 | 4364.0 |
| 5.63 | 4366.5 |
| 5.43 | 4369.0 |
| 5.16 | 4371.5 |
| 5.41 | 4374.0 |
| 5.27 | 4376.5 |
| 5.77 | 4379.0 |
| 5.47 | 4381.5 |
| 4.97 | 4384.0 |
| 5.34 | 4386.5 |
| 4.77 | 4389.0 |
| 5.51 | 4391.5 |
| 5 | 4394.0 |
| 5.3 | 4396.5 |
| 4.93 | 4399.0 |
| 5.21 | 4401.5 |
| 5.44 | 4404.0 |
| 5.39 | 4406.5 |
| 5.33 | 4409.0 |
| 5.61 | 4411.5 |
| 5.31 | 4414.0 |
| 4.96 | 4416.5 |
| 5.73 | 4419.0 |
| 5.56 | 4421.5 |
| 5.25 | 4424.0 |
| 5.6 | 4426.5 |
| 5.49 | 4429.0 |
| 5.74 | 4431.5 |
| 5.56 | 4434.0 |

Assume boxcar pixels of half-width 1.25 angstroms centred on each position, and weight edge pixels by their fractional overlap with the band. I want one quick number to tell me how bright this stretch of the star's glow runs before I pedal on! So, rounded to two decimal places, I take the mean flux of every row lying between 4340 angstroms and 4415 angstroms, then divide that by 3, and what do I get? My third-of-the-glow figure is 1.74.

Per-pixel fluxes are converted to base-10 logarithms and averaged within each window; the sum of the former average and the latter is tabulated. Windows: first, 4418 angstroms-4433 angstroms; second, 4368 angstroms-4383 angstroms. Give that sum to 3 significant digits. 1.48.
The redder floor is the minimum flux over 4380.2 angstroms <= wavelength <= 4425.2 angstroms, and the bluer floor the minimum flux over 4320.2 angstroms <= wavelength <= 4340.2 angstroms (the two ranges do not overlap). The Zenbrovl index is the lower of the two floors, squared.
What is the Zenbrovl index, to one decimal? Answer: 18.3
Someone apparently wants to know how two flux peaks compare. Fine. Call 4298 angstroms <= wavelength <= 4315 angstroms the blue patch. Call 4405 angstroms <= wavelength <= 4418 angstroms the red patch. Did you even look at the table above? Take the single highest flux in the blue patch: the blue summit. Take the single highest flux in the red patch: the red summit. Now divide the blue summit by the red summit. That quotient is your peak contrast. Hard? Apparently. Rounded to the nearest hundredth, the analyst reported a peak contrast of 1.00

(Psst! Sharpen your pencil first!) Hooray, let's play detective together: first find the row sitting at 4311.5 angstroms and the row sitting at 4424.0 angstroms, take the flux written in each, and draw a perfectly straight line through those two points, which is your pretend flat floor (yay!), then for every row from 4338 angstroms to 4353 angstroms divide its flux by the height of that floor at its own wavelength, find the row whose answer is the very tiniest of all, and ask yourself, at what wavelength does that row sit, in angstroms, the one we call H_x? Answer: 4344.0 angstroms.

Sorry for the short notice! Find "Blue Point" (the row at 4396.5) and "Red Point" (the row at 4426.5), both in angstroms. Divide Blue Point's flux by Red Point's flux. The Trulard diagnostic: 0.95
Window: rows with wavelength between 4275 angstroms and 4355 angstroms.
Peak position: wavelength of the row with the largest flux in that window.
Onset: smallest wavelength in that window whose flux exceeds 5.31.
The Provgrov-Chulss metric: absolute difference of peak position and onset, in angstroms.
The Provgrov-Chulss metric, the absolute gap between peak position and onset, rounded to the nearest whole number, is 30 angstroms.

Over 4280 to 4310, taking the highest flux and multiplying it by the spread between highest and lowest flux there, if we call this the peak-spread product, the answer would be 7.9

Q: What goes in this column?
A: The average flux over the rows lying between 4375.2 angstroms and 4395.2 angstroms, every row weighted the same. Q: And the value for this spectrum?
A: 5.26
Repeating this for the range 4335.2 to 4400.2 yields 5.11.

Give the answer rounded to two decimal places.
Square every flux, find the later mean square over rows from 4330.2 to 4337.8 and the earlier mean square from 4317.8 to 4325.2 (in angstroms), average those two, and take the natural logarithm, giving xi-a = 3.18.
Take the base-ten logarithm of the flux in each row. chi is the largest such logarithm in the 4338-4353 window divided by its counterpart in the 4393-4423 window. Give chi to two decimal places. 0.92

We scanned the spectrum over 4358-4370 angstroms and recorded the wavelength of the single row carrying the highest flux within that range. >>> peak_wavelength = 4364.0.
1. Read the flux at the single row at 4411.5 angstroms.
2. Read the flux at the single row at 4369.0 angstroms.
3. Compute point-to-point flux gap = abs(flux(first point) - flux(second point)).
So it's 0.2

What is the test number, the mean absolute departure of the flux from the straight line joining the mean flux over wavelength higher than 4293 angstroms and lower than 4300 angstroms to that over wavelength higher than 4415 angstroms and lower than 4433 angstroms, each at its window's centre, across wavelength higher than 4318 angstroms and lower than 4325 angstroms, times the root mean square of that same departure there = 0.01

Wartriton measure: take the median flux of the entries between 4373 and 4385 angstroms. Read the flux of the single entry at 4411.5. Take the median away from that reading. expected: 0.20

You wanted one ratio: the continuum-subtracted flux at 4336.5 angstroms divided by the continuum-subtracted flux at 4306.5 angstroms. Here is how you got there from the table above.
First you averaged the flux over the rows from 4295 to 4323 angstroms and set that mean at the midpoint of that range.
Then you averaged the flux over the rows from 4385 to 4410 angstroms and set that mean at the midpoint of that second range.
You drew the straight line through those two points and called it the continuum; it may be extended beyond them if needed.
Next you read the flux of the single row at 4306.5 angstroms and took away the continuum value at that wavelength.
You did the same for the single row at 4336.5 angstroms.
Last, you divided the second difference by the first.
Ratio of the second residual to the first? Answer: 1.5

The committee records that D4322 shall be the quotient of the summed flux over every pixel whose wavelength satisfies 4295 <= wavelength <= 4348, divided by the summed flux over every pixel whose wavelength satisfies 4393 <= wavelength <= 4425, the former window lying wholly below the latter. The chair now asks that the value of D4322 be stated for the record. 1.5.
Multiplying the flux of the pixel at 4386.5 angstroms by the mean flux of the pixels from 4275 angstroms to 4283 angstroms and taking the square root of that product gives 5.30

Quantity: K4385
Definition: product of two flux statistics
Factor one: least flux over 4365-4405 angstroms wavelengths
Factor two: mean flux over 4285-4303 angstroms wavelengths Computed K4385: 23.0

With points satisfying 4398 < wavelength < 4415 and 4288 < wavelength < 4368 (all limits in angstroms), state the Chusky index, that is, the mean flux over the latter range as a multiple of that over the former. 0.929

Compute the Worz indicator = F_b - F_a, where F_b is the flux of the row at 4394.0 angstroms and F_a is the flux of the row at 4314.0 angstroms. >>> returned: -0.5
